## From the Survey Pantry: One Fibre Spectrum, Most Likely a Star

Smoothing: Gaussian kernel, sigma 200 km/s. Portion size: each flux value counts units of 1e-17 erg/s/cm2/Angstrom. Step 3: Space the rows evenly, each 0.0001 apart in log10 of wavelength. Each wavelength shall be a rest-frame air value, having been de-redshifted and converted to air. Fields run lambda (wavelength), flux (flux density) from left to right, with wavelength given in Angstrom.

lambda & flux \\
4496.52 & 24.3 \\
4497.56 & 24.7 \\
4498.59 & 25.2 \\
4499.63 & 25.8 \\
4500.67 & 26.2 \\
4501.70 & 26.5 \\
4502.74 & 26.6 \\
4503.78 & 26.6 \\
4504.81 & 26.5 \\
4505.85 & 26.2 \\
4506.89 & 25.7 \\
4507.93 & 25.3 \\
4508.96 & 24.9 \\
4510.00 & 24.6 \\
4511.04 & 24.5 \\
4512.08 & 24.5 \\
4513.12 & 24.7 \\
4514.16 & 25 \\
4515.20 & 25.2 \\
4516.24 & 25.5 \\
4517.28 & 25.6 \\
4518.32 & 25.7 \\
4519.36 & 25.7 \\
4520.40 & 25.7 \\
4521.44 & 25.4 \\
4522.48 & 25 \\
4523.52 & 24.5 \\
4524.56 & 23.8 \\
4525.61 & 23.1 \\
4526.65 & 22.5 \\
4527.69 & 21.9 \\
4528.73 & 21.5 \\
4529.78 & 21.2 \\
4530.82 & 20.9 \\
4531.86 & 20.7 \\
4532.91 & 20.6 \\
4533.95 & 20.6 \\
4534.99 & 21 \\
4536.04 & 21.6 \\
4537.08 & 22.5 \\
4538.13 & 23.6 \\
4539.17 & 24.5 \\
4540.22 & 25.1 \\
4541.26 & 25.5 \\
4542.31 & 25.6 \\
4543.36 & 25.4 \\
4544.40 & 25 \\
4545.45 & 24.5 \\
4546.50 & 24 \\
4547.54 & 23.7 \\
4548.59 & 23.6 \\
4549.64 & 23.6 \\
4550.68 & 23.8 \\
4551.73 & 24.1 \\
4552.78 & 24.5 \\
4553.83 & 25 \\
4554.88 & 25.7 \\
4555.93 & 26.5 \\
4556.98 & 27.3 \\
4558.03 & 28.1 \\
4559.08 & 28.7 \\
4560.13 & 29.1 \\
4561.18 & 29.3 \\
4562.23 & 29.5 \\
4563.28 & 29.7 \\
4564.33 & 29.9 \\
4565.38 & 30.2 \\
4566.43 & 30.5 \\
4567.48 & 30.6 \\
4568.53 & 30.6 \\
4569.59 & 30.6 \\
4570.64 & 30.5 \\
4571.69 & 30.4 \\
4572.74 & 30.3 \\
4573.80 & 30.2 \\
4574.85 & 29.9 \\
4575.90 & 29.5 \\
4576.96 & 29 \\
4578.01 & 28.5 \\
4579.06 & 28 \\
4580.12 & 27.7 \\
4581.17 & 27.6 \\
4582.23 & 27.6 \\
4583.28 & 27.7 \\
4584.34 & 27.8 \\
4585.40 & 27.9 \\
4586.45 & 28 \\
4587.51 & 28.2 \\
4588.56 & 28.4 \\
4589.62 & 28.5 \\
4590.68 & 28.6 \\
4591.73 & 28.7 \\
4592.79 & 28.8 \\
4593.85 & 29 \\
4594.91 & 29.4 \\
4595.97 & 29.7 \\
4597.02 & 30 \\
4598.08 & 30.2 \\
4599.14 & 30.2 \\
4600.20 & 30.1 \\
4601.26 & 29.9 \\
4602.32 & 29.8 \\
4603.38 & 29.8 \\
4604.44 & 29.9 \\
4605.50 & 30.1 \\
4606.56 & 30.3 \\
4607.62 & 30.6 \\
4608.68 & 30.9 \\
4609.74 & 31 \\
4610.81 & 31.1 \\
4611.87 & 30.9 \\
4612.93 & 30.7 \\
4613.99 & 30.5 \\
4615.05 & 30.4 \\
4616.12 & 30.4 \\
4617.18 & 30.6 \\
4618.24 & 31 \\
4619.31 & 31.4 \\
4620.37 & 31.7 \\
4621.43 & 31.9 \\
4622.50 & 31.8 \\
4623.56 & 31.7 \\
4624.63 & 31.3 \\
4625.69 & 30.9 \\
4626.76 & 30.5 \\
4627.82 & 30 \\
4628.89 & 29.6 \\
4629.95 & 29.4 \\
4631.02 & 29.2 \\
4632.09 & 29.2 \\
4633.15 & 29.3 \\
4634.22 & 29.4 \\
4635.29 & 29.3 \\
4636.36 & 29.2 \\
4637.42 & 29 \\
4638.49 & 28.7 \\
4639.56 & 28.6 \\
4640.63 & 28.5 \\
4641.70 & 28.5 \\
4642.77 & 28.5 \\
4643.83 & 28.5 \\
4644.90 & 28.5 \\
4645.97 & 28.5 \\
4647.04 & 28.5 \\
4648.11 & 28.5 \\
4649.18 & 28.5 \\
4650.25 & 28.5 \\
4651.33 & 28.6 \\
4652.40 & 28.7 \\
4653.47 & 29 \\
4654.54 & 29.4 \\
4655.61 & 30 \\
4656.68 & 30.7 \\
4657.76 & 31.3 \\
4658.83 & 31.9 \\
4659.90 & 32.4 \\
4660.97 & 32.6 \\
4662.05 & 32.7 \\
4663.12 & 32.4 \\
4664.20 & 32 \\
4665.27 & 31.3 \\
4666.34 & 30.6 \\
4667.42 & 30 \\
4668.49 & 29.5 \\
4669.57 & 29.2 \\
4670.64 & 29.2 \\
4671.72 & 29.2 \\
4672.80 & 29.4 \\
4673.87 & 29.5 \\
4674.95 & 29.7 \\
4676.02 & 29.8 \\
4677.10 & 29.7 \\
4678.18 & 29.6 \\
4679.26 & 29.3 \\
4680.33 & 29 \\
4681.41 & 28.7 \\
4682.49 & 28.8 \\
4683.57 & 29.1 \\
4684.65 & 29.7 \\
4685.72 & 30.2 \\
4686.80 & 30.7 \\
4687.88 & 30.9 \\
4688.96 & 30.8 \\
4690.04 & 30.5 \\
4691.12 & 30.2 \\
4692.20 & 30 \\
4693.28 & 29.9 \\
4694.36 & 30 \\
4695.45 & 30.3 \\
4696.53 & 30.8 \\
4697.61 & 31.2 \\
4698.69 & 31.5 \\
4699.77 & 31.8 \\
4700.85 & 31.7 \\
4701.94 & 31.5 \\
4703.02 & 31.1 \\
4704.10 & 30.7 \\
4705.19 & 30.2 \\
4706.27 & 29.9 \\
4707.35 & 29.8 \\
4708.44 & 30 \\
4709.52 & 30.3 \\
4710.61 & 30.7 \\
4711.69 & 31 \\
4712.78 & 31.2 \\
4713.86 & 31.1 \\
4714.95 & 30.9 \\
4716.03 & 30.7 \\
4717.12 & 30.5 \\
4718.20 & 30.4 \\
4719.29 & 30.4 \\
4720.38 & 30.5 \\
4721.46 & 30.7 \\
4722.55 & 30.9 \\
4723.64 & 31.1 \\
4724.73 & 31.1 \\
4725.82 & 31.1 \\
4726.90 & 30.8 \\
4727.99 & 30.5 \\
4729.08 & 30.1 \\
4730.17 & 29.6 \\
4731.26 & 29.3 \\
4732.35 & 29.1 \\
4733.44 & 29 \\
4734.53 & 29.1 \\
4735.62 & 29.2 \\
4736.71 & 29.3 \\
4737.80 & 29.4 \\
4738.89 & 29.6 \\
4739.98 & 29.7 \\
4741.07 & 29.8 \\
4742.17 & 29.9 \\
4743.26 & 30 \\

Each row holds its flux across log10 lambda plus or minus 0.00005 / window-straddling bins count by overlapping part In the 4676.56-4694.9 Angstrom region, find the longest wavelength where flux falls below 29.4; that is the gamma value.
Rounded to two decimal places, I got 4683.57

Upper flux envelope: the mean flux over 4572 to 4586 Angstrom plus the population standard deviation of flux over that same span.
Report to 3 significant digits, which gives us 29.6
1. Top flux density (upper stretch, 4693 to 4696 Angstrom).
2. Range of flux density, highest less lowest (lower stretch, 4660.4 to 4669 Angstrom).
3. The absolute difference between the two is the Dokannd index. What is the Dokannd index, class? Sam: 27.1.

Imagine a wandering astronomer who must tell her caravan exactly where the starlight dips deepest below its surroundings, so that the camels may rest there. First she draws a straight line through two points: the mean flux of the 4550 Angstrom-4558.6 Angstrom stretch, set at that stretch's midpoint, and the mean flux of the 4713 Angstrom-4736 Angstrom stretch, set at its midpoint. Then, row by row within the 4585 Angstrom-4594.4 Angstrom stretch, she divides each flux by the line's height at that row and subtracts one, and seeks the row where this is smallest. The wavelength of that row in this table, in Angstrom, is 4585.40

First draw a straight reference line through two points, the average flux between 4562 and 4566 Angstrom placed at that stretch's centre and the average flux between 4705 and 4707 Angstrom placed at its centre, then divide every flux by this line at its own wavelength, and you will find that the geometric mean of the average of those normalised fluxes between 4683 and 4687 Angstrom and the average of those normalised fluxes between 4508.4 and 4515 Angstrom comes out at 0.91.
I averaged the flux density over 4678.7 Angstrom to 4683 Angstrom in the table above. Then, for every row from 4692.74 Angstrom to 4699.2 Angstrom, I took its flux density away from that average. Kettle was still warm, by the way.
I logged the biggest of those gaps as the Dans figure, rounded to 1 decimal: -0.9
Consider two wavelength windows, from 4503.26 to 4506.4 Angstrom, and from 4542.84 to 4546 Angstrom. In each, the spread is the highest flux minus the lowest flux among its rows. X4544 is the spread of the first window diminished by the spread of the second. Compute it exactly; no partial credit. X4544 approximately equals -0.5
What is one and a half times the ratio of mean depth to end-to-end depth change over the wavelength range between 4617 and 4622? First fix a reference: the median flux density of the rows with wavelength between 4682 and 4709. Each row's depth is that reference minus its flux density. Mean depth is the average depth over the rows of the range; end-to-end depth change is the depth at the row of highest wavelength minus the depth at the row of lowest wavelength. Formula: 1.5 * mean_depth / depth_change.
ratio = 1.2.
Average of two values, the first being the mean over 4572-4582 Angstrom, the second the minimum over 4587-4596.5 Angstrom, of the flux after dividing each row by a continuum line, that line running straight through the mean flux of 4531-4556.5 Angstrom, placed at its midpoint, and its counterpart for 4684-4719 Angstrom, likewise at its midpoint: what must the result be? 1.12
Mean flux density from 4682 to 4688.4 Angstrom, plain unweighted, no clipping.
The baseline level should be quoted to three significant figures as 29.9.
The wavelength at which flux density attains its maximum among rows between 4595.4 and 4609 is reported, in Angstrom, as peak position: 4608.68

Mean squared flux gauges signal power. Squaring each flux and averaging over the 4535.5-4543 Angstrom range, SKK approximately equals 581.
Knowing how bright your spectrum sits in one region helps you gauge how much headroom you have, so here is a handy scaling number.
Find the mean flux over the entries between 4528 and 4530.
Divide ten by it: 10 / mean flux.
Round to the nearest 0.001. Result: 0.468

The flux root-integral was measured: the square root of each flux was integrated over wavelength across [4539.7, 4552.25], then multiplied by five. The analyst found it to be 311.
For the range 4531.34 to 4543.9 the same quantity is 301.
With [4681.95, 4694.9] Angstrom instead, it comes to 355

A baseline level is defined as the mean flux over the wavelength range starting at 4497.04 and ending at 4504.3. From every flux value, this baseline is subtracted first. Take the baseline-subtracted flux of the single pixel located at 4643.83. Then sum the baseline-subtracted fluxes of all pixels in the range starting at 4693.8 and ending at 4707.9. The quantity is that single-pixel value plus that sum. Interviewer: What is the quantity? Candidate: 66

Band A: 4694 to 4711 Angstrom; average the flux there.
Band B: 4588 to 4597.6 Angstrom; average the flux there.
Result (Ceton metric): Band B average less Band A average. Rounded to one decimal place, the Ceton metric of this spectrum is -1.7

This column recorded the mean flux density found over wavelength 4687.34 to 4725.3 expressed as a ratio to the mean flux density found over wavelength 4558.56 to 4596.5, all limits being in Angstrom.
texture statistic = 1.05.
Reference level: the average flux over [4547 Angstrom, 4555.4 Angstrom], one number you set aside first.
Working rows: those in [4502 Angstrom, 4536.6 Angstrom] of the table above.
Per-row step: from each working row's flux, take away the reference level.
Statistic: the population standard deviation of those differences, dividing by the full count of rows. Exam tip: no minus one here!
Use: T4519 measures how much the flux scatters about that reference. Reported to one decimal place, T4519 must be 2.0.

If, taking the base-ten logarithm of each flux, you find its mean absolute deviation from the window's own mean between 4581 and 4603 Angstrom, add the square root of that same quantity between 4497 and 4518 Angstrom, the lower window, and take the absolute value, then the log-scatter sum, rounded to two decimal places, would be 0.12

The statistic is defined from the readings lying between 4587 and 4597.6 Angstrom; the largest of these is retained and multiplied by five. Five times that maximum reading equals 150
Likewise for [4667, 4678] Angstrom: 150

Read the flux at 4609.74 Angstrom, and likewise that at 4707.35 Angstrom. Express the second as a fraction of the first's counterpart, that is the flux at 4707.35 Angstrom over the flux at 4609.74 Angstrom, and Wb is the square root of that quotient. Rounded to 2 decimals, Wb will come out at 0.98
